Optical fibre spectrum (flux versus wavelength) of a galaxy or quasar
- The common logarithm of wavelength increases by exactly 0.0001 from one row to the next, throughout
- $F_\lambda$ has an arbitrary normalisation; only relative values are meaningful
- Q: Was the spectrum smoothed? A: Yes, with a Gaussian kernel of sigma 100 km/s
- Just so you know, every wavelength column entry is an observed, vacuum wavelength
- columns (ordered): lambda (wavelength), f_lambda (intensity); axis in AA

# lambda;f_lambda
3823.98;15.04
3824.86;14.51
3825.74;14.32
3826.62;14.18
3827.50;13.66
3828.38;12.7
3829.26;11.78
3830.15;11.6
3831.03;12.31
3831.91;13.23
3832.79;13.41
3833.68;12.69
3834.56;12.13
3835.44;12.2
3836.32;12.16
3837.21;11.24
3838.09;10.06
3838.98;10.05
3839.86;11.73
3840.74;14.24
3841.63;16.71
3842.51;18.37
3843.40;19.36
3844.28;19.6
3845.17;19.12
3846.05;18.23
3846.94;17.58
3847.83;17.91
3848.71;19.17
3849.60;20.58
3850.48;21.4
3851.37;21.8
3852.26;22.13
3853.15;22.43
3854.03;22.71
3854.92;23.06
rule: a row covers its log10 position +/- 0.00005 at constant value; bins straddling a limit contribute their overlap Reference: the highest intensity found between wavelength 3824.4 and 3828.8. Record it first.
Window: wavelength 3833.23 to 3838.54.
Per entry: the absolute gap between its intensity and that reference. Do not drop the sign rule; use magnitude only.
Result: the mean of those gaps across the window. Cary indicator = 2.8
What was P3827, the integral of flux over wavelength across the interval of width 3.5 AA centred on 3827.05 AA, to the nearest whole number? 48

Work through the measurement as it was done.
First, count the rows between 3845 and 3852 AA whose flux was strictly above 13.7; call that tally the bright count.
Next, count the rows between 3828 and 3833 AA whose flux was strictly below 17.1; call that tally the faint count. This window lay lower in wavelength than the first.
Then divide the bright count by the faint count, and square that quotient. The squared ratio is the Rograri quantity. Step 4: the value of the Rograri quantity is 1.8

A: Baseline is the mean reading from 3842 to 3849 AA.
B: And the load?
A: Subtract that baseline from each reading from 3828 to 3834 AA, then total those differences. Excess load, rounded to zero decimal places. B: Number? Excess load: -43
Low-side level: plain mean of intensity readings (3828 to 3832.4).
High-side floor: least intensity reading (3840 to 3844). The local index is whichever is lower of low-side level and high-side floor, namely 12.3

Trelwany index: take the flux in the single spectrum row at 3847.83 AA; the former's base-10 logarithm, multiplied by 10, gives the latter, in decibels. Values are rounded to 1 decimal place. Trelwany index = 12.5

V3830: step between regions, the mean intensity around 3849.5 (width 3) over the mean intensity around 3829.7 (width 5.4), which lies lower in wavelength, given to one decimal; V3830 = 1.6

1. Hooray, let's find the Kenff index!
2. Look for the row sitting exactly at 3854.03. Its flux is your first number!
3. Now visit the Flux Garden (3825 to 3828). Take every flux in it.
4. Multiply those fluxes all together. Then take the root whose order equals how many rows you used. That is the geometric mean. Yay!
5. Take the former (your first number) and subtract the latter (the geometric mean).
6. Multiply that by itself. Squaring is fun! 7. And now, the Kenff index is 75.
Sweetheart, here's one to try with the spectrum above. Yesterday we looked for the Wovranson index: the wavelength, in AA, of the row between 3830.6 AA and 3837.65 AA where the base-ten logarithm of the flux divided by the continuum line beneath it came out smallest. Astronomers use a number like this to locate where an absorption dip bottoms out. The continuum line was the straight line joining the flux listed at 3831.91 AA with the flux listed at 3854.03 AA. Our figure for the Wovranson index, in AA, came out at 3837.21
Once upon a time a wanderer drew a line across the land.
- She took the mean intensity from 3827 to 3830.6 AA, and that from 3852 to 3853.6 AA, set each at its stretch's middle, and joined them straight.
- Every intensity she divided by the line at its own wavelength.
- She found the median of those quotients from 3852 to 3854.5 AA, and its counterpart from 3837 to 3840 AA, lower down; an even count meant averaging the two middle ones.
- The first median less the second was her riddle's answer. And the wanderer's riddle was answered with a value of 0.3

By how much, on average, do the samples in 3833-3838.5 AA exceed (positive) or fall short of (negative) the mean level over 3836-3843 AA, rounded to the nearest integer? -1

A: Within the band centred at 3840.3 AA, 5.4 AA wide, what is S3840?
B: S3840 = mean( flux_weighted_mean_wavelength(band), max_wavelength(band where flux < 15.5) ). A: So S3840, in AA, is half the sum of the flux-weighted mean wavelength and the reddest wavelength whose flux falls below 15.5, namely 3840.7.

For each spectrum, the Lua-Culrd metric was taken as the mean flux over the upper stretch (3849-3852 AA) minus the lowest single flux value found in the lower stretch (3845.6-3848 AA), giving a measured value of 4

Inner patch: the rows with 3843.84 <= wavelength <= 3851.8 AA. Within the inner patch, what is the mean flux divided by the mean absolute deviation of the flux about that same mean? 16.2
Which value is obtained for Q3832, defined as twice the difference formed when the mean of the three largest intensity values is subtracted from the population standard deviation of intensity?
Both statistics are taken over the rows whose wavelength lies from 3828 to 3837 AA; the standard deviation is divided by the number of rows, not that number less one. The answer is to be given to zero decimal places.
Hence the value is -25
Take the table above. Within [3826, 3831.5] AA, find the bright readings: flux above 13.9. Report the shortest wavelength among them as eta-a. 3826.62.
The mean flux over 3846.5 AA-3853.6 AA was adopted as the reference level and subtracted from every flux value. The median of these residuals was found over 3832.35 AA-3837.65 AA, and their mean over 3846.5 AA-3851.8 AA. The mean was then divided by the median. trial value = 0.1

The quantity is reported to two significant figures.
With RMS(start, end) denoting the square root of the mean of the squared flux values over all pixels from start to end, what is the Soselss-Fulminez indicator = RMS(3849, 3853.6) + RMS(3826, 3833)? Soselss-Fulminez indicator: 35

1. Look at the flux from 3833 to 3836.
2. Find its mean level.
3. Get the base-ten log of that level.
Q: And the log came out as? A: 1.09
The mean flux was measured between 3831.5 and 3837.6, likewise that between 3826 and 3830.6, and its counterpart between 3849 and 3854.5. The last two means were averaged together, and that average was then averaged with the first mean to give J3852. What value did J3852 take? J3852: 14.9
